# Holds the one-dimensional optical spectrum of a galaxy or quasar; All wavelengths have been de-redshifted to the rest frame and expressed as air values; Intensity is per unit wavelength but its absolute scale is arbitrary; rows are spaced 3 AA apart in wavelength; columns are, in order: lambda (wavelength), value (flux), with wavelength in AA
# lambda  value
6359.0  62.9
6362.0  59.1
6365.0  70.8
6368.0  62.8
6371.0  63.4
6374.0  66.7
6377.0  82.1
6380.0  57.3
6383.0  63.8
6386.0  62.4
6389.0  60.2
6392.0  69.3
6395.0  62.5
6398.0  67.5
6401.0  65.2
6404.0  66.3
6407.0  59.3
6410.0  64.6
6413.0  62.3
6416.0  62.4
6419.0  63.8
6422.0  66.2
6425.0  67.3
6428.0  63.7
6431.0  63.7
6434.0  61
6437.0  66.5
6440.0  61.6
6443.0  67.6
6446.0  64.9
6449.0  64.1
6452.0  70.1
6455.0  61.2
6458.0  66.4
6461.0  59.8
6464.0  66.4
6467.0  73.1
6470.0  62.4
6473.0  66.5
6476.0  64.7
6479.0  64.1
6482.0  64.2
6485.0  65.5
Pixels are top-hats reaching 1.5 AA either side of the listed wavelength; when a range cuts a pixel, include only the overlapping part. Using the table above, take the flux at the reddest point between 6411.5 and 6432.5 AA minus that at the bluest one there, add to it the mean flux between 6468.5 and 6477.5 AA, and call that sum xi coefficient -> 66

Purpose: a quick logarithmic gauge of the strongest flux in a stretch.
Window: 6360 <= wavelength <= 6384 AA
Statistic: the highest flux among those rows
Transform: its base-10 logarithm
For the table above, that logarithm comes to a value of 1.91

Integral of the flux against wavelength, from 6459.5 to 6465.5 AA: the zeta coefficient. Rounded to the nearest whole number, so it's 379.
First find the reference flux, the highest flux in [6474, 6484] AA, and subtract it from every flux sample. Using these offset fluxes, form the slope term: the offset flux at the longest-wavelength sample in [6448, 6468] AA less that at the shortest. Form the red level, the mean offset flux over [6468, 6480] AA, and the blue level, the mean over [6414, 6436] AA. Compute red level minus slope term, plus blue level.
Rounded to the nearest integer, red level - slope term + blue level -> -10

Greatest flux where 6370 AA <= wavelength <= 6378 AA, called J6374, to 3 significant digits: 82.1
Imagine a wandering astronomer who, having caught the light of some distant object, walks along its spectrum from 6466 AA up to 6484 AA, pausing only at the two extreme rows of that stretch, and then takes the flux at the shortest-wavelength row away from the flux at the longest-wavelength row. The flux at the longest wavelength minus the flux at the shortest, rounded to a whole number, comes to -9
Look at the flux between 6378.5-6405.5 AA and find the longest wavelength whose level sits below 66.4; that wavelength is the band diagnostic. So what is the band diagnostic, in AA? 6404.0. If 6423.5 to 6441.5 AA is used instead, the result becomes 6440.0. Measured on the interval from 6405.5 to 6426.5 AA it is 6422.0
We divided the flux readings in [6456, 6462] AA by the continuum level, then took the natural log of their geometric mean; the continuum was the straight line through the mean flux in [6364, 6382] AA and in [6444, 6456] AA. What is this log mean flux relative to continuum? -0.03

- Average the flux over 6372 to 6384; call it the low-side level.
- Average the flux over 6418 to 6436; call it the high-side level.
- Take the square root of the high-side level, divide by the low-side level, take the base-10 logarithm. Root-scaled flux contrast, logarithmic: -0.925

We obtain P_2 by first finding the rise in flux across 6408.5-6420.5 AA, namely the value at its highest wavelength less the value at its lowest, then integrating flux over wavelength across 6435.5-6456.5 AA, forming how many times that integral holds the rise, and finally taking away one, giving -1711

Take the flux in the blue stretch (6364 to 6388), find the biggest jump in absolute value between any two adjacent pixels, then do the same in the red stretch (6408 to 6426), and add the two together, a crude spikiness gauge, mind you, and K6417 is 27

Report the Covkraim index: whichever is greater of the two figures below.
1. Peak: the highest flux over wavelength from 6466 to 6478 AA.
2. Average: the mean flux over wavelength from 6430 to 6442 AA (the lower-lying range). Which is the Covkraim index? 73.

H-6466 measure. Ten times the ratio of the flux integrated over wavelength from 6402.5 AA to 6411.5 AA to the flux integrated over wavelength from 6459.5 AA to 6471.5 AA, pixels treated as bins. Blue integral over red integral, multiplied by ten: 7.3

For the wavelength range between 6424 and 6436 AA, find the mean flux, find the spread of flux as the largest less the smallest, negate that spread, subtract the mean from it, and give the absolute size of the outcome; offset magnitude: 70.2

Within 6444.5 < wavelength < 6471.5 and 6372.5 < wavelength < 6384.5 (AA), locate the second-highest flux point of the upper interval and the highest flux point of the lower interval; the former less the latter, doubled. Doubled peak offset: -24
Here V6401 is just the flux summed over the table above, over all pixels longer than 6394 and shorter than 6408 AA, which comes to 321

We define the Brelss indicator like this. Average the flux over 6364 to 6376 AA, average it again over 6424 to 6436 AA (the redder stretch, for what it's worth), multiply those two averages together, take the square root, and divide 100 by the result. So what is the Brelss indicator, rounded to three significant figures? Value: 1.54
